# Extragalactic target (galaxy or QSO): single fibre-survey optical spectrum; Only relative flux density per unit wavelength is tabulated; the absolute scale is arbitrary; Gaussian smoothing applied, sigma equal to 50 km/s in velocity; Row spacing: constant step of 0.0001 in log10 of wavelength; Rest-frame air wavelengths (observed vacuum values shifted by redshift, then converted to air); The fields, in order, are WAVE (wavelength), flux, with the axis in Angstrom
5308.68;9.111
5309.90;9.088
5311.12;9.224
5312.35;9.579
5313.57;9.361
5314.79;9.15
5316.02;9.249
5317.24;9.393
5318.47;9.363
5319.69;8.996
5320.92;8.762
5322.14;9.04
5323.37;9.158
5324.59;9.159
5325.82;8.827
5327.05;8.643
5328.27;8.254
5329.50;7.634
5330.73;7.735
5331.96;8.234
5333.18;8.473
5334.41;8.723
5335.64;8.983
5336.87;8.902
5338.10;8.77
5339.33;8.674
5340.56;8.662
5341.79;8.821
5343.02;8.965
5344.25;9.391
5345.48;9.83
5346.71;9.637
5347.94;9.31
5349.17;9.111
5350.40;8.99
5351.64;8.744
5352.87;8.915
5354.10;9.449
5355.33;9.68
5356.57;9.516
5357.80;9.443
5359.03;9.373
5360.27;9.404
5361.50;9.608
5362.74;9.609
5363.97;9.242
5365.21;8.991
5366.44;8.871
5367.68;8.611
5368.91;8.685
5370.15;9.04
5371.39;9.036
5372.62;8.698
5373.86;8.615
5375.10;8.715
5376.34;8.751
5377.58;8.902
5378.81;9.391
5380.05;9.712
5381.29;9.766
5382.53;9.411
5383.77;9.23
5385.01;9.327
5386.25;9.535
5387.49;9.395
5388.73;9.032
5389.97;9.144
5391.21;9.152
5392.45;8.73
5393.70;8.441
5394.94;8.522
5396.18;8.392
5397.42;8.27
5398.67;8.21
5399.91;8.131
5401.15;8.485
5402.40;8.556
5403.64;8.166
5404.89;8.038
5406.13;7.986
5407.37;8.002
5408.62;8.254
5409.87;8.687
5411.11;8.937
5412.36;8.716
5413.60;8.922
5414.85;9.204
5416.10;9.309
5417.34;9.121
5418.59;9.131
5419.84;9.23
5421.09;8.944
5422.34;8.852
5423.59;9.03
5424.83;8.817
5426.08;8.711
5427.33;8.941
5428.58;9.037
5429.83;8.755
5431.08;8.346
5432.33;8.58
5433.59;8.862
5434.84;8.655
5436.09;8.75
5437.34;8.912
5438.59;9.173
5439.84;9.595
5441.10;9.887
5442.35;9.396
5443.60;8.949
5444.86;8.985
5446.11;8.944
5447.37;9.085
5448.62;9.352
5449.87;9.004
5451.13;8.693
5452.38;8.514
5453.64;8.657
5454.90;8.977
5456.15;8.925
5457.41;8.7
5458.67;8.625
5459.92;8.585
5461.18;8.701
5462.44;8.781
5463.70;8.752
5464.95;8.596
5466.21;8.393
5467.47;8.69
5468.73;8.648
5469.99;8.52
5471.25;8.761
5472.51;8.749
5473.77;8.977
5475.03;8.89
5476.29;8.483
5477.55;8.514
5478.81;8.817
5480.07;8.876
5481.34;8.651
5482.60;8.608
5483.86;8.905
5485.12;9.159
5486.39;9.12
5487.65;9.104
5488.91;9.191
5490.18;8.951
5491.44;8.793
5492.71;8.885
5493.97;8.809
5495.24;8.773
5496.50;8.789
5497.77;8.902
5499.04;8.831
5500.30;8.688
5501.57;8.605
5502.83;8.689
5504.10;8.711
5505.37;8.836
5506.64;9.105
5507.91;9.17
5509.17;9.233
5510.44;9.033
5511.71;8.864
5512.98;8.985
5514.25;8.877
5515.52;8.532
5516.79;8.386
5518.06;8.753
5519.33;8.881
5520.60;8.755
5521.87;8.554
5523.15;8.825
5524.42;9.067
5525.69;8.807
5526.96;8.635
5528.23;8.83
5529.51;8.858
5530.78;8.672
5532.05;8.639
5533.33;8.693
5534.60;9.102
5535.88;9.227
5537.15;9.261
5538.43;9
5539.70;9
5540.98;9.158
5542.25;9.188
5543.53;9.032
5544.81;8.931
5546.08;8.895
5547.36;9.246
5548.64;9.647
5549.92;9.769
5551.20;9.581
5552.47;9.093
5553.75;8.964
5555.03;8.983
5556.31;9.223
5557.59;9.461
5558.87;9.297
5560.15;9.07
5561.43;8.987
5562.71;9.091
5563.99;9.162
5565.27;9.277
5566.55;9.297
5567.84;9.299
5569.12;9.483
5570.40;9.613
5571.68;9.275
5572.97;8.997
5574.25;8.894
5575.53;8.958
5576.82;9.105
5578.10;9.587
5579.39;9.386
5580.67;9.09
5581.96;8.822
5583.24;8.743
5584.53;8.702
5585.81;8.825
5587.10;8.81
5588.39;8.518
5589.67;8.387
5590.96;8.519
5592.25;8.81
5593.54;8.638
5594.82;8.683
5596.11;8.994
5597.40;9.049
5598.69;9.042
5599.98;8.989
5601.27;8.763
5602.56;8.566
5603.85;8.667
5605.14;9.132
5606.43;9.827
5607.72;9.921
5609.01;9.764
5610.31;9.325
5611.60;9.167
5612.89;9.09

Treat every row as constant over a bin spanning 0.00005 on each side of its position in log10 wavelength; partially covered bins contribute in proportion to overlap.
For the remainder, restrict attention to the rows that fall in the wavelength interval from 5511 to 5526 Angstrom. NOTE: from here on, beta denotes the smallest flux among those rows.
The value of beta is 8.386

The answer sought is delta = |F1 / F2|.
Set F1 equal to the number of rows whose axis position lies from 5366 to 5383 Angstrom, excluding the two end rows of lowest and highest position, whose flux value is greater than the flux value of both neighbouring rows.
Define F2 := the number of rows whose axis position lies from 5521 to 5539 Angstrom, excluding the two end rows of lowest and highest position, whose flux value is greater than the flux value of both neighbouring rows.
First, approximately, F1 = 2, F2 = 3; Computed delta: 0.67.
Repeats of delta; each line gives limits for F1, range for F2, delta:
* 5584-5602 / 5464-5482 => 0.75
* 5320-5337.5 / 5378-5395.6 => 0.67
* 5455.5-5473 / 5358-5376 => 1.50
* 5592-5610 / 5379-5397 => 0.50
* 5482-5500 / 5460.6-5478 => 1.00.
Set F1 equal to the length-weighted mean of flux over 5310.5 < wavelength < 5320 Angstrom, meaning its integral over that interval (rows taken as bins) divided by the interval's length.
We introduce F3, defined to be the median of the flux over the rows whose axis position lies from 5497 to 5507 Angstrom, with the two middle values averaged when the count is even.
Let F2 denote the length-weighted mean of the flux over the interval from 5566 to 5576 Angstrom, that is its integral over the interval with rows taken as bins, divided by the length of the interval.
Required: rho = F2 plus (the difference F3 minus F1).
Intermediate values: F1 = 9.30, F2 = 9.23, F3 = 8.77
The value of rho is 8.7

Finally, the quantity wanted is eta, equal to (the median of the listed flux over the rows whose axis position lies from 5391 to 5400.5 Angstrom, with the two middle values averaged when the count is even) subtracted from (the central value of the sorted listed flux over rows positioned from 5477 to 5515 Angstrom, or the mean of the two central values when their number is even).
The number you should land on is 0.45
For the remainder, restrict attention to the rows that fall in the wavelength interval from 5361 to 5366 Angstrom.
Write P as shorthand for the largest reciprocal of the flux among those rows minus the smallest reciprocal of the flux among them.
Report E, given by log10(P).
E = -2.15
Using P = 0.0072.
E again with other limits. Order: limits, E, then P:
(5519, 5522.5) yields -2.37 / 0.0043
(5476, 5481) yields -2.28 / 0.0052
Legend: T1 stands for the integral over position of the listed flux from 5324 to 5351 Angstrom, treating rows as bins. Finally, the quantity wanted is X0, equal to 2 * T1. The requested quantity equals 476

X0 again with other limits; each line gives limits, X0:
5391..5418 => 462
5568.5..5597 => 510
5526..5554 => 508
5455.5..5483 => 478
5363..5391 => 510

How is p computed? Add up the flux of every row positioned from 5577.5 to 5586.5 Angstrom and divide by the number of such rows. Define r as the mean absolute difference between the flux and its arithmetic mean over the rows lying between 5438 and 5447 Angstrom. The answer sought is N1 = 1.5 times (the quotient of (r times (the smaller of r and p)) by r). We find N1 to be 0.45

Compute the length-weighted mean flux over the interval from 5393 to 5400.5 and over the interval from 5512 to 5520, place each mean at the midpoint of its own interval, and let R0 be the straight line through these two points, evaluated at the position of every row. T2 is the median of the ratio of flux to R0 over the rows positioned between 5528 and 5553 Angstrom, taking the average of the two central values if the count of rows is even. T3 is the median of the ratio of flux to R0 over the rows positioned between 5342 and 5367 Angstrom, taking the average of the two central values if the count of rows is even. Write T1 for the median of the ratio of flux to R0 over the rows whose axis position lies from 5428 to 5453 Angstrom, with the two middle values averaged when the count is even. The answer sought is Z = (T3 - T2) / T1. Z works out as 0.12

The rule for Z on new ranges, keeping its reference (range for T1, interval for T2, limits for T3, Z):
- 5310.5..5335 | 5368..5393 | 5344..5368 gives 0.04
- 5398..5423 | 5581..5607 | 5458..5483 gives 0.03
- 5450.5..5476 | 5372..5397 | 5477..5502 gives -0.07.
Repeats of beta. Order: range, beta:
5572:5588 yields 8.702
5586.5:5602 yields 8.387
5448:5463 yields 8.514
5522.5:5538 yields 8.635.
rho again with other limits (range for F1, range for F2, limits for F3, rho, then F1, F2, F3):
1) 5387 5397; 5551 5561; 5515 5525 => 9.1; 8.83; 9.19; 8.75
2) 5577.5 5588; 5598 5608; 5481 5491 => 9.1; 8.98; 9.08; 9.03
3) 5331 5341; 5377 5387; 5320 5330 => 9.6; 8.64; 9.42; 8.79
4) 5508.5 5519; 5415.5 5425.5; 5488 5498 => 9.1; 8.84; 9.06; 8.85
